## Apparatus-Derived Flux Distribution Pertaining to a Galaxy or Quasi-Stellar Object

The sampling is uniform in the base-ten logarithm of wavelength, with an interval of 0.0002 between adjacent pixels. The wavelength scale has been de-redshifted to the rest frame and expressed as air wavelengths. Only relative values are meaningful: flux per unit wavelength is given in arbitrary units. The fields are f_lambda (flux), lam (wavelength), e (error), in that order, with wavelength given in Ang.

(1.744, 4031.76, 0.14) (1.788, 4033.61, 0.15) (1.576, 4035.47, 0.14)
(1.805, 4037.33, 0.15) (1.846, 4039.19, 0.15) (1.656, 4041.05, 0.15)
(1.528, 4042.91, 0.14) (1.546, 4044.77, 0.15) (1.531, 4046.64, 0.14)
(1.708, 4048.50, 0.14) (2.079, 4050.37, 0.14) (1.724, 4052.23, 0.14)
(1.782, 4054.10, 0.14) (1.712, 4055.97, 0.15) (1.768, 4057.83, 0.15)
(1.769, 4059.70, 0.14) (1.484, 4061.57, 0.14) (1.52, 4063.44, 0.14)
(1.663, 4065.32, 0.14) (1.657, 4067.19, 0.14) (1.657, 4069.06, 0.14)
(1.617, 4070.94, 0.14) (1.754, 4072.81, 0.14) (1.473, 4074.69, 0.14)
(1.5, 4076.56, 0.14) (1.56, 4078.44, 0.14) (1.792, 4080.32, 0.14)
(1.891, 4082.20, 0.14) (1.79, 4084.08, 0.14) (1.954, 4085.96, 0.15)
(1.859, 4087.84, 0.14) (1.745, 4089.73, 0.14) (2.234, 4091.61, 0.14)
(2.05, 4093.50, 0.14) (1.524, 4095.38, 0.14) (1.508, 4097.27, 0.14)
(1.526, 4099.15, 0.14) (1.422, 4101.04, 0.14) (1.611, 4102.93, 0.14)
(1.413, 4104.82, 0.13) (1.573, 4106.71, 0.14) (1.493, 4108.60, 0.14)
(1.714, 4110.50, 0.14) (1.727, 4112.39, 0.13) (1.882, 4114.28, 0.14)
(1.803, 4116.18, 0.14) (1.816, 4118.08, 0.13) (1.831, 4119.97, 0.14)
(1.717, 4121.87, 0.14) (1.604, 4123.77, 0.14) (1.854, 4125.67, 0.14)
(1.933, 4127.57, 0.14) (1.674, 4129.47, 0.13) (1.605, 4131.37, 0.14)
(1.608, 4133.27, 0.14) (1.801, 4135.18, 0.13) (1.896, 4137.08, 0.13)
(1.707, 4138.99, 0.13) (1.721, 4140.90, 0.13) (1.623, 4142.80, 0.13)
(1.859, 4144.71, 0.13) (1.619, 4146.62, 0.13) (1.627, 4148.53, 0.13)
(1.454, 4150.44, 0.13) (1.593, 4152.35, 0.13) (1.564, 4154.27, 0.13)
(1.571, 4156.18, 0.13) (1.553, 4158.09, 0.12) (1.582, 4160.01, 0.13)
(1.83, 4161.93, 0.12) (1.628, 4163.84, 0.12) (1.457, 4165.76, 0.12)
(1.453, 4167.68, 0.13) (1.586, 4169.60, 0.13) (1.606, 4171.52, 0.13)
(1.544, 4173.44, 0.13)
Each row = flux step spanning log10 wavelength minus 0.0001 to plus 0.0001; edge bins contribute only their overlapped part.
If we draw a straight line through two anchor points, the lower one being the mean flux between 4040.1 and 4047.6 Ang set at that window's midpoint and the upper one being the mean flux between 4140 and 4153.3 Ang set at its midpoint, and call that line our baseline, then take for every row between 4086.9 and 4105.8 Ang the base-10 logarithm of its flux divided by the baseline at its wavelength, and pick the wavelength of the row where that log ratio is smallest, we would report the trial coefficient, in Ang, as 4104.82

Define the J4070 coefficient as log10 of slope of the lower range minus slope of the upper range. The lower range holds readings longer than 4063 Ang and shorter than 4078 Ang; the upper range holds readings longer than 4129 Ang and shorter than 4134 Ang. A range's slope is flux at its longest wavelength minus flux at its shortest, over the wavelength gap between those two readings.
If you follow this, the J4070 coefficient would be -1.80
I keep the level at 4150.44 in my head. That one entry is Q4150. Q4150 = 1.454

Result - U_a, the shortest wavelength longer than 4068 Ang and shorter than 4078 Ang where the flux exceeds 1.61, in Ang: 4069.06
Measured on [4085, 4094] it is 4085.96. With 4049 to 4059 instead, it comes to 4050.37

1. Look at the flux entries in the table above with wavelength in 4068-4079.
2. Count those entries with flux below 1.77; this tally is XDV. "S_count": 6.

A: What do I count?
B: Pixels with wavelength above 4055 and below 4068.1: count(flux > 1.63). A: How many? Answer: 5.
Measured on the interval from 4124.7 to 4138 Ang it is 5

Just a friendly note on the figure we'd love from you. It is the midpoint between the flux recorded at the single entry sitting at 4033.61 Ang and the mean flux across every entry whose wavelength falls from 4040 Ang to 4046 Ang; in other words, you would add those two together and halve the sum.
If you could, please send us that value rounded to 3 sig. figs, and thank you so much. 1.68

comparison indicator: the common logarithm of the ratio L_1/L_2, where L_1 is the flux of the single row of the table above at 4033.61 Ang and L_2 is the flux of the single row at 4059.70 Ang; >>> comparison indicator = 0.00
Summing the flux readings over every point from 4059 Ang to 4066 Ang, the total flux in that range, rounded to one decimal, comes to 6.4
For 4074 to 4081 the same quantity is 6.3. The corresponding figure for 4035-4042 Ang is 6.9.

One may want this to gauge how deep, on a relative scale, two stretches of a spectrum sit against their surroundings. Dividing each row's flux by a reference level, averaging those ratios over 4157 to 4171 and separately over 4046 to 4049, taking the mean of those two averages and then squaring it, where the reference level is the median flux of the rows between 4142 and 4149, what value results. 0.97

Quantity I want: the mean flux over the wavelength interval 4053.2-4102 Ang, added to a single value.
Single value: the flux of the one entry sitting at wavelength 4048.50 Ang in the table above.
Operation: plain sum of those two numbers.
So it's 3.4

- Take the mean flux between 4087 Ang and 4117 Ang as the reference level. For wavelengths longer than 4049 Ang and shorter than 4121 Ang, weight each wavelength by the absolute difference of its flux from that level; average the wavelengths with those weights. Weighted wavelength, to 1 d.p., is 4087.1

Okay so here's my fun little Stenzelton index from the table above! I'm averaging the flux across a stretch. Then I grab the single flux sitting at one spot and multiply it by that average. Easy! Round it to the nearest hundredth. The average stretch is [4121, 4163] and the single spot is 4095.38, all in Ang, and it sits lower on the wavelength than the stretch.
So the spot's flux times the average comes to 2.56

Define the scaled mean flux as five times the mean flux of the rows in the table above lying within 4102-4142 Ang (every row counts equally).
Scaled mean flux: 8.57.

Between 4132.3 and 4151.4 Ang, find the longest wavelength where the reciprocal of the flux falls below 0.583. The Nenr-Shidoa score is 4144.71 Ang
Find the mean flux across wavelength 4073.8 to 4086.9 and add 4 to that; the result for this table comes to 5.71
